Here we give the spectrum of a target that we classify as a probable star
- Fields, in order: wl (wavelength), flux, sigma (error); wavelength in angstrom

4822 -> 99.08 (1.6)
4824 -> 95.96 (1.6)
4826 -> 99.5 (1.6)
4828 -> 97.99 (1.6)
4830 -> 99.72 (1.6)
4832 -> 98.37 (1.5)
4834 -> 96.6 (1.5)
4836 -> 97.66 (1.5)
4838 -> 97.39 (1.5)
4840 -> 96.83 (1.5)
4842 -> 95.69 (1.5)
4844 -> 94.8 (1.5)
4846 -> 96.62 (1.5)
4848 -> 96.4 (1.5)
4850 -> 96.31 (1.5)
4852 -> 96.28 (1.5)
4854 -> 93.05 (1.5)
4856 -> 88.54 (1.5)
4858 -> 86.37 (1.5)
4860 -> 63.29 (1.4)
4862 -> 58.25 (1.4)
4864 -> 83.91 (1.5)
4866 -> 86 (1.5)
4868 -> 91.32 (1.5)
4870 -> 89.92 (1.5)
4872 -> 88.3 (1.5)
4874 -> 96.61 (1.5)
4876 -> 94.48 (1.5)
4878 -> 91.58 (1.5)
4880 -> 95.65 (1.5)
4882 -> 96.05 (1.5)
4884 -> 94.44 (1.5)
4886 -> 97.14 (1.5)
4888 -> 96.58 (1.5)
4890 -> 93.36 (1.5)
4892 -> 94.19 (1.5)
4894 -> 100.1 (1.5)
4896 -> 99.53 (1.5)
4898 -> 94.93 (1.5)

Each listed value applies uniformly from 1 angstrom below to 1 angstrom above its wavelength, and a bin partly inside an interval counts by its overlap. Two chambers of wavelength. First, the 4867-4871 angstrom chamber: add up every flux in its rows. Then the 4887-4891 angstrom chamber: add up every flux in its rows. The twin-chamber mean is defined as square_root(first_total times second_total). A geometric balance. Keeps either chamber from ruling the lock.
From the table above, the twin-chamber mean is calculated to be 186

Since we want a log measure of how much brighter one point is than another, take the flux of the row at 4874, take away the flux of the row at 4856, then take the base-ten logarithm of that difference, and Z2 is 0.91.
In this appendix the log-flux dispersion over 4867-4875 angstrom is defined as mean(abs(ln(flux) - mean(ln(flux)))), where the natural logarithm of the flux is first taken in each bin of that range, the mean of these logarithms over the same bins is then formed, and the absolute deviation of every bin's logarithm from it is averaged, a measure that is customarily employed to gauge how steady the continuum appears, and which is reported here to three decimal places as 0.027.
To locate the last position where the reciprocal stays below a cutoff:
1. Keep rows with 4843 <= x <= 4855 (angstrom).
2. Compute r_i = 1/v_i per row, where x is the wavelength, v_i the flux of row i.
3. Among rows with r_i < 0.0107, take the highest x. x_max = 4852 angstrom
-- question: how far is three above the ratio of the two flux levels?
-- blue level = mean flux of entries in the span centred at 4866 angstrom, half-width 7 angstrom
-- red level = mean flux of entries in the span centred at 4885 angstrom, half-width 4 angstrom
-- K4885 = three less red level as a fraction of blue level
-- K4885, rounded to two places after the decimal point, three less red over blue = 1.80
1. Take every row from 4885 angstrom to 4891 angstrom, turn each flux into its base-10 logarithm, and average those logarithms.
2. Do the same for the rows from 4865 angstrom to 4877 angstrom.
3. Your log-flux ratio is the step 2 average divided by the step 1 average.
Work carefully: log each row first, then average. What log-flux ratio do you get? 0.99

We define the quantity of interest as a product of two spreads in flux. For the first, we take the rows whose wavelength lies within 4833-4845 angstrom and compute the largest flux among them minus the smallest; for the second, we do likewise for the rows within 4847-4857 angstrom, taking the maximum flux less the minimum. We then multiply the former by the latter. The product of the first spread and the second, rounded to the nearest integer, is 22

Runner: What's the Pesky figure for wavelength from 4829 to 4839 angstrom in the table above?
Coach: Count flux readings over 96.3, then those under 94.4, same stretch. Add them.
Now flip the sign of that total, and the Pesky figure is -5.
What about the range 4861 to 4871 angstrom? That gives -5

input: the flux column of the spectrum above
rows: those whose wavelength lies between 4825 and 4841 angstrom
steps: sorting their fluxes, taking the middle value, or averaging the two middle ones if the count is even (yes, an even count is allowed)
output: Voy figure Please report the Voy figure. 98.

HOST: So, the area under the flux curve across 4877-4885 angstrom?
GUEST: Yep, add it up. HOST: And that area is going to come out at 755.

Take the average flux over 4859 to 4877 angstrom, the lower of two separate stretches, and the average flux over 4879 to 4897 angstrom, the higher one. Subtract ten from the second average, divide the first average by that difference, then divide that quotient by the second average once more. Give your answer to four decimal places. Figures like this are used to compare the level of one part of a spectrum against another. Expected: 0.0100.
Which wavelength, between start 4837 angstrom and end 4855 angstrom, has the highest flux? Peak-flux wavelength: 4838 angstrom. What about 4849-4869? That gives 4850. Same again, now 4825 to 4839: 4830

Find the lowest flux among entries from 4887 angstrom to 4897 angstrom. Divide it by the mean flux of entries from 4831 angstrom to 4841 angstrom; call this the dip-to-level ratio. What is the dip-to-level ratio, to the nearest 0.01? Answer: 0.96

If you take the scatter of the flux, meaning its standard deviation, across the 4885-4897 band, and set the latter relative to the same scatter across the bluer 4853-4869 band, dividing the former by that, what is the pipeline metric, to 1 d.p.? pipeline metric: 0.2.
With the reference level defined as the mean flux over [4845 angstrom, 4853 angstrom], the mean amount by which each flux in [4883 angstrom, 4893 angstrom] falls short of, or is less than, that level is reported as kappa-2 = 1.3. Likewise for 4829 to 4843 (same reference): -1.1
